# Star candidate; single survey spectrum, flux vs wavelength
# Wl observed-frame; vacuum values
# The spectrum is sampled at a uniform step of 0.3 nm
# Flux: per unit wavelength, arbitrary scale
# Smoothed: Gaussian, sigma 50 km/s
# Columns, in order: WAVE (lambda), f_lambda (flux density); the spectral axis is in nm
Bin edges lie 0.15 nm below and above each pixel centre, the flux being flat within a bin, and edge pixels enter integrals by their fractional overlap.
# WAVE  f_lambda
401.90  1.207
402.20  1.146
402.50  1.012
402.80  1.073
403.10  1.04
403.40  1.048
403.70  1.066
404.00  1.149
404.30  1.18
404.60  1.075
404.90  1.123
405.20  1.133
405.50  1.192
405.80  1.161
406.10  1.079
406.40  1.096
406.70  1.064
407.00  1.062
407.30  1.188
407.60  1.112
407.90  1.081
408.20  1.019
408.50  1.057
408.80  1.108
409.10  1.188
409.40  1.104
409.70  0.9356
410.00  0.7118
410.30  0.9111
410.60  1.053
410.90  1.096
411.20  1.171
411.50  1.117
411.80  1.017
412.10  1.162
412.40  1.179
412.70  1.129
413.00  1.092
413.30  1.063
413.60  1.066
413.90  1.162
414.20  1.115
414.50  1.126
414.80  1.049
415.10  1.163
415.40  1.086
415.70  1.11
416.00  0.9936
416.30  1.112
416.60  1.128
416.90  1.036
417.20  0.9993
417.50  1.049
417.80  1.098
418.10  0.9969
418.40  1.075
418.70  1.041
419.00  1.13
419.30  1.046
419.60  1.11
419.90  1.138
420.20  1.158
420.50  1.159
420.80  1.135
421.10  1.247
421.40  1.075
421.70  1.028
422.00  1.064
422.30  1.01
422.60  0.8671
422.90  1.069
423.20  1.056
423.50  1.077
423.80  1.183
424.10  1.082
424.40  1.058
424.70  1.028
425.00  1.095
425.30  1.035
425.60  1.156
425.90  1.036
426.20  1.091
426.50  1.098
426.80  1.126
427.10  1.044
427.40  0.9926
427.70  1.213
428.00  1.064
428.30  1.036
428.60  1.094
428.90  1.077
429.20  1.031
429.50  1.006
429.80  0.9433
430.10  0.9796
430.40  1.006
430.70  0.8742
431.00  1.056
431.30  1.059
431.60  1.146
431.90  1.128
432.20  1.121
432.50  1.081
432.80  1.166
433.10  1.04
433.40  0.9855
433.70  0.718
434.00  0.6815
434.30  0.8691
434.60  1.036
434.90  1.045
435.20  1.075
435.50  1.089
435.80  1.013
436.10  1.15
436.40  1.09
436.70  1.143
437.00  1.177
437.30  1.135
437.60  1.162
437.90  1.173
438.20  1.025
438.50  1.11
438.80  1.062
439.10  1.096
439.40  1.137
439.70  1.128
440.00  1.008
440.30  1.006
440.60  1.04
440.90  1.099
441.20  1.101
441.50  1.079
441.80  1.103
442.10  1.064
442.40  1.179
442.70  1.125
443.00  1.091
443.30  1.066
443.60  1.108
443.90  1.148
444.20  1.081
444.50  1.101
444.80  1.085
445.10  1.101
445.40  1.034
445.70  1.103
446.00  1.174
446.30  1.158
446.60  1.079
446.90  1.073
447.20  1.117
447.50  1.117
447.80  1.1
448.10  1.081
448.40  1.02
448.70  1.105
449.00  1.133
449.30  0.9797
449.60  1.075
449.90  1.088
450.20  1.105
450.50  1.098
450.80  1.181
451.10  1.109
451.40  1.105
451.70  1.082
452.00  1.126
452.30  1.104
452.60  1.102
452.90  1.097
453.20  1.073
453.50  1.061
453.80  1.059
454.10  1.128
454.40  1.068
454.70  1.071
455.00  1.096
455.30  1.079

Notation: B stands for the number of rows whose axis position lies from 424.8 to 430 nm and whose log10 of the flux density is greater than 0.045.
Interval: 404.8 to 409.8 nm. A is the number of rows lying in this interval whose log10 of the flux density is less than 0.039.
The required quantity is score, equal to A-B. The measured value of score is 4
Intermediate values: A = 7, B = 3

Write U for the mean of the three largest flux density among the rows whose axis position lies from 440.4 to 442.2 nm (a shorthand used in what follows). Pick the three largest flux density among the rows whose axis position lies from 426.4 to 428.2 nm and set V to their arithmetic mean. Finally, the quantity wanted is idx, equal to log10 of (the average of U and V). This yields 0.0505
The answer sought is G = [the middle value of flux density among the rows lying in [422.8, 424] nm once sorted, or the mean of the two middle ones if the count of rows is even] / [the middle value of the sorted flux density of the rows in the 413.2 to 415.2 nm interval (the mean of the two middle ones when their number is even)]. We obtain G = 0.96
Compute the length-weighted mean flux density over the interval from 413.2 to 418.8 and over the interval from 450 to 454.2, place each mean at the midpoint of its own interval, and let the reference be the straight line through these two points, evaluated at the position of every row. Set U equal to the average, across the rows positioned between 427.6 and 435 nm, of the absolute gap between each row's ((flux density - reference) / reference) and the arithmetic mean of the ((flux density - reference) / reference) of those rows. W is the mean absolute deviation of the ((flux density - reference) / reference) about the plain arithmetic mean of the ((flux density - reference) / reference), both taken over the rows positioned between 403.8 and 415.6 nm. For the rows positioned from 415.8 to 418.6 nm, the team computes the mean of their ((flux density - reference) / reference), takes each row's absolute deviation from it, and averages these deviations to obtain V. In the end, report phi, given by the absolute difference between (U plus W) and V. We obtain 0.10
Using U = 0.081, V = 0.040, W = 0.055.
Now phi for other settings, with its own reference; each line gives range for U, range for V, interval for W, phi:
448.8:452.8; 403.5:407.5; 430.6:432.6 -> 0.04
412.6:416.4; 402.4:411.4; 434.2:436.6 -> 0.03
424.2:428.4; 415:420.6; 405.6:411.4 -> 0.07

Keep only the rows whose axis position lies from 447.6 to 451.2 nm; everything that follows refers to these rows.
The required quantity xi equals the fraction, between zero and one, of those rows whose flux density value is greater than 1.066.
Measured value 0.83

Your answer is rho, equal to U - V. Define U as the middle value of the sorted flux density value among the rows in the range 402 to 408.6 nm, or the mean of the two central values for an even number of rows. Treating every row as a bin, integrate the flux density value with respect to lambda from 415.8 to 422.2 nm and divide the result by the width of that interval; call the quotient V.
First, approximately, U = 1.080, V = 1.09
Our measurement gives -0.006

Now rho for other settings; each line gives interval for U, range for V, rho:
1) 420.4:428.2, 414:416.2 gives -0.022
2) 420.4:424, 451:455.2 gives -0.019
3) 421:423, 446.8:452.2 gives -0.030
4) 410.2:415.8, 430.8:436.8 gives 0.078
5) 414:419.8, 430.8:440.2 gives 0.026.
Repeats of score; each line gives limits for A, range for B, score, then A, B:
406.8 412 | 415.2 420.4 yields 2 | 9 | 7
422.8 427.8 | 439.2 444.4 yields 6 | 11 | 5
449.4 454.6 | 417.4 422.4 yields 0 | 7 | 7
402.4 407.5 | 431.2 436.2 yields 4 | 9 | 5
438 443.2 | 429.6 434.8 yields 4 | 8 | 4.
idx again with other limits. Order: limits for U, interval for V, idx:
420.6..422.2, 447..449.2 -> 0.0559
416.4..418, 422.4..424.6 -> 0.0425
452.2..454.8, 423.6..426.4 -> 0.0523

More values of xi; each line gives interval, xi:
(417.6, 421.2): 0.75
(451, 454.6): 0.83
